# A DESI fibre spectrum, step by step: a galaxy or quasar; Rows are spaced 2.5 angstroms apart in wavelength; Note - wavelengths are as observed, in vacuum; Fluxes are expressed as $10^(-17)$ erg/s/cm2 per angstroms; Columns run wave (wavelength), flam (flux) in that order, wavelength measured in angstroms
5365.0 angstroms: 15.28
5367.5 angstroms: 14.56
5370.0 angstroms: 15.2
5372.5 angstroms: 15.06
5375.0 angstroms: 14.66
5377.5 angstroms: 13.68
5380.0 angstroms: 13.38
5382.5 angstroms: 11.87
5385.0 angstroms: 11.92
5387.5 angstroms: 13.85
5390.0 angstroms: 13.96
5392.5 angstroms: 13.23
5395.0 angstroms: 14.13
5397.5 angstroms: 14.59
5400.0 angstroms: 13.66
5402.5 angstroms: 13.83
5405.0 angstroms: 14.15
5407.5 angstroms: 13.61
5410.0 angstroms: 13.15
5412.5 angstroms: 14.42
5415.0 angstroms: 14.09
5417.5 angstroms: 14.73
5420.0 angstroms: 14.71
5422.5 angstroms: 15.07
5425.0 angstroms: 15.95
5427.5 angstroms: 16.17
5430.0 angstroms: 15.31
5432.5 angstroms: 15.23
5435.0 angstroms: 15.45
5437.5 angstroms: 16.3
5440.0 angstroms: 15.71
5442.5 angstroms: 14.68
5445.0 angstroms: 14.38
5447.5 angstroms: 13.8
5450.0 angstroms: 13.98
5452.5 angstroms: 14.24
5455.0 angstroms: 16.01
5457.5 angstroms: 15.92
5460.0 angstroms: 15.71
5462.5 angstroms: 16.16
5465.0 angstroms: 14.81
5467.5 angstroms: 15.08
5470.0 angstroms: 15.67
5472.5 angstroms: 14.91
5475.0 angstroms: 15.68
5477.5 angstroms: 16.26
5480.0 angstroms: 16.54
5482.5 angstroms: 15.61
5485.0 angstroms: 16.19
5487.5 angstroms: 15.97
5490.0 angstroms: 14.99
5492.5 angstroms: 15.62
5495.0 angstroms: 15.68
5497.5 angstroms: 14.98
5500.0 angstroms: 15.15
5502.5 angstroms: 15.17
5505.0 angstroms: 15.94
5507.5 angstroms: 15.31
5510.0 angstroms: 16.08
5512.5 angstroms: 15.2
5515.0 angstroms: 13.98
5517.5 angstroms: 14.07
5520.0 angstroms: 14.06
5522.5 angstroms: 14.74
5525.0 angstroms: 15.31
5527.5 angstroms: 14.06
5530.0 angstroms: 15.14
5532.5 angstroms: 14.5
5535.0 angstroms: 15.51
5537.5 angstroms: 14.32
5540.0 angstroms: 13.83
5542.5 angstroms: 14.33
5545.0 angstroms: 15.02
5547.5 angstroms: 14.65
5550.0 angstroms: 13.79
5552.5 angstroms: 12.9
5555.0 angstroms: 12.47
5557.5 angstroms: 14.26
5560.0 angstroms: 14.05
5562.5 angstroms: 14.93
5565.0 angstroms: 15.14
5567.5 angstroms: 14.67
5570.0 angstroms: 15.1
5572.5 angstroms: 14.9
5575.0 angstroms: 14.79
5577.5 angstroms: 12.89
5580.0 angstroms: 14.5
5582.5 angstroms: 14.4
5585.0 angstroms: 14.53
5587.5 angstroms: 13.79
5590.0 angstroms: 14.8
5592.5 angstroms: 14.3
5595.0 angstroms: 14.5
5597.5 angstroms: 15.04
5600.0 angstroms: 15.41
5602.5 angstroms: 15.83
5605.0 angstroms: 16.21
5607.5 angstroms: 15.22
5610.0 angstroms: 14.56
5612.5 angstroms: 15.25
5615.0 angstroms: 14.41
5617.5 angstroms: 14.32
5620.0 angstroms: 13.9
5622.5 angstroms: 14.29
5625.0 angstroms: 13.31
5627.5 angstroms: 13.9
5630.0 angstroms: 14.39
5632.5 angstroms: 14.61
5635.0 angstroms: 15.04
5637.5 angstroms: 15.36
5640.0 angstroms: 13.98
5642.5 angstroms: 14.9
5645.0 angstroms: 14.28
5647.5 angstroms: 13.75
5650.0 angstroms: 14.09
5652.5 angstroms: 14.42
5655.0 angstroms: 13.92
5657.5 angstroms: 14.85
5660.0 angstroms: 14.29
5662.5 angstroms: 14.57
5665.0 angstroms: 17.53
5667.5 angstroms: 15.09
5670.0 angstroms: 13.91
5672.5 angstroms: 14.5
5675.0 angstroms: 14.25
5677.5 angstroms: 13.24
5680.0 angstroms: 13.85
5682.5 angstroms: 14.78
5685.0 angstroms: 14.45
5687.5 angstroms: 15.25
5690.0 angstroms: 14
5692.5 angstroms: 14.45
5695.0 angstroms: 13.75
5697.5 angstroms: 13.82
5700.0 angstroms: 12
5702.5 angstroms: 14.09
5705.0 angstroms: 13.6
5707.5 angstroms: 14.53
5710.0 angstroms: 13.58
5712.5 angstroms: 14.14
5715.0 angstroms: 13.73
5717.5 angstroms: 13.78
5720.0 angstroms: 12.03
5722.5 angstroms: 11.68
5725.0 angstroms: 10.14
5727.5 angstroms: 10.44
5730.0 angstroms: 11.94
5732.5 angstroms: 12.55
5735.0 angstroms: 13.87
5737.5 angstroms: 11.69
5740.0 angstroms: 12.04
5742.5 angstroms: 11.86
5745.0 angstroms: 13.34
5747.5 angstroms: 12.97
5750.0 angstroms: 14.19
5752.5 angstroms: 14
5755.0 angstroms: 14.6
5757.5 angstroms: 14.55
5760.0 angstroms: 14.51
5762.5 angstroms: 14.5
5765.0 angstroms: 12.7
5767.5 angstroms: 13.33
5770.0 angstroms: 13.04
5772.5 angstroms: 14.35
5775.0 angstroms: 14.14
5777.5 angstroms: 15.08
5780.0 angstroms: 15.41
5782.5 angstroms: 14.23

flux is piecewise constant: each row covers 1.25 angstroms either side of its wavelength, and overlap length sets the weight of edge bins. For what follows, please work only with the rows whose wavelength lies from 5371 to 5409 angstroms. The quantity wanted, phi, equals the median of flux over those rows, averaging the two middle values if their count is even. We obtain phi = 13.83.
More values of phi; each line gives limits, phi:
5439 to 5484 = 15.64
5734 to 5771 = 13.34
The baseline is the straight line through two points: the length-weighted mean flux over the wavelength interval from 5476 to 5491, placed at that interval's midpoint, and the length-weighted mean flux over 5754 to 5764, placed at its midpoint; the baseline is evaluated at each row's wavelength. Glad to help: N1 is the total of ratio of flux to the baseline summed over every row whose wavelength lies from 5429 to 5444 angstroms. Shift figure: 5.73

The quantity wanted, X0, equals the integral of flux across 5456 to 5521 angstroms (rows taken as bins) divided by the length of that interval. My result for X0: 15.4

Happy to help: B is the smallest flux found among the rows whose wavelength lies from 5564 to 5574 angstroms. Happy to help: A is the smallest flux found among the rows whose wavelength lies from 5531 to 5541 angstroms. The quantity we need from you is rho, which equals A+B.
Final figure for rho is 28.5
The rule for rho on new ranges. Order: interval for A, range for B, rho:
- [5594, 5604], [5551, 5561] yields 27.0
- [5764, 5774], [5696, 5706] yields 24.7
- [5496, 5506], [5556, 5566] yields 29.0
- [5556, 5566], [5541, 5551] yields 27.8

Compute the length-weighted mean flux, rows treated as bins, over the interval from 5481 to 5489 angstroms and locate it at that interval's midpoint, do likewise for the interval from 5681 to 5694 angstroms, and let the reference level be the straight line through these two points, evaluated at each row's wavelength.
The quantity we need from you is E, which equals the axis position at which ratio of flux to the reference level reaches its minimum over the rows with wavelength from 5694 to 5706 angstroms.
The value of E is 5700.0 angstroms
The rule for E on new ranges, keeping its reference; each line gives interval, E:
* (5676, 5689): 5677.5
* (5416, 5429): 5420.0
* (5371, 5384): 5382.5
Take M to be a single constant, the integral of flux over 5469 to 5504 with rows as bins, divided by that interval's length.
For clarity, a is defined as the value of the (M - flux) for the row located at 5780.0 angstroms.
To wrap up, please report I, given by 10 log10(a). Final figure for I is -7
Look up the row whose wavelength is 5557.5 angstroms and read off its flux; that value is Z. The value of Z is 14.26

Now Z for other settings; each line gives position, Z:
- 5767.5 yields 13.33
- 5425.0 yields 15.95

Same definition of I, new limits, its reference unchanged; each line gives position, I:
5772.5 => 1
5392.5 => 4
